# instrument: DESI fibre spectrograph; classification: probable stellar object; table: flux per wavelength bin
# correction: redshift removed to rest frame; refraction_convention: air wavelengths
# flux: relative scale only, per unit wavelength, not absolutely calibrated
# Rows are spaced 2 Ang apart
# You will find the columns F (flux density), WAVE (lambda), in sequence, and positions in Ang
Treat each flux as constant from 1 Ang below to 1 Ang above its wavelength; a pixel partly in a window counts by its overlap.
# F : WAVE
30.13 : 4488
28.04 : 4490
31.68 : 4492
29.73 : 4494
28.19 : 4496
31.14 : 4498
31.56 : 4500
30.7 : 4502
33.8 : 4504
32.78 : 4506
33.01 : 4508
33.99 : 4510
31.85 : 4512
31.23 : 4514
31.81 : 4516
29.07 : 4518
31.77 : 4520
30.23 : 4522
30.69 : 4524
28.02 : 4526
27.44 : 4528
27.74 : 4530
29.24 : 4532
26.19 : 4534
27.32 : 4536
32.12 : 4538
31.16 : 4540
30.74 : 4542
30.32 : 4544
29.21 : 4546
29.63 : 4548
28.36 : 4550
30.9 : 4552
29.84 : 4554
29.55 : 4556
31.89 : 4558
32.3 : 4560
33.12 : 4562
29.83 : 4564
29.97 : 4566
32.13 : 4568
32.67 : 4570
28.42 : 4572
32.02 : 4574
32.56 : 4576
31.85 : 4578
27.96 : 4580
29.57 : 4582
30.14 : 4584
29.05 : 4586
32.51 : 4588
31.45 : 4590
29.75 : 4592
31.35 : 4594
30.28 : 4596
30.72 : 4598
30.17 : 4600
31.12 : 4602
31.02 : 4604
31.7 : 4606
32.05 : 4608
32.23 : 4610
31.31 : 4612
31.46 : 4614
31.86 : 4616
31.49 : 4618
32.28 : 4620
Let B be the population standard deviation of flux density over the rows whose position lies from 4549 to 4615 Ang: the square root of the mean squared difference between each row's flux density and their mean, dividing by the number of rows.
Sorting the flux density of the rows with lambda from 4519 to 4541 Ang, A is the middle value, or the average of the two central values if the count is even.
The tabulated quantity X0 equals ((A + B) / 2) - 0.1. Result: 15.2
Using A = 29.2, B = 1.34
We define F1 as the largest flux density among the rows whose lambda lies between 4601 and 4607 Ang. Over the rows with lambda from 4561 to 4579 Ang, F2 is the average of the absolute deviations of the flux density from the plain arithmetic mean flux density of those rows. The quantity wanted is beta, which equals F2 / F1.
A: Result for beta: 0.042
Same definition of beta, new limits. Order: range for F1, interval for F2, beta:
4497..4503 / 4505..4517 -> 0.026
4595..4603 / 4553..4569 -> 0.041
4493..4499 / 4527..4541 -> 0.058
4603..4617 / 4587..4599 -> 0.024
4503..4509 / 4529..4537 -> 0.026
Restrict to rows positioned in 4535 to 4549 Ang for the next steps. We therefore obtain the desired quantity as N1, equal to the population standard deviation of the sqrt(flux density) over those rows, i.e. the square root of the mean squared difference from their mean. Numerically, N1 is 0.132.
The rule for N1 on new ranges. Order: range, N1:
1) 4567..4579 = 0.132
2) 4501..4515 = 0.103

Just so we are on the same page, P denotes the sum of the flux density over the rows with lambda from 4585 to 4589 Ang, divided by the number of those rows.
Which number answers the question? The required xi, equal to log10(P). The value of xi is 1.49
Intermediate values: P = 30.8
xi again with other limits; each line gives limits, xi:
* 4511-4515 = 1.50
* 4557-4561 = 1.51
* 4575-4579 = 1.51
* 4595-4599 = 1.48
